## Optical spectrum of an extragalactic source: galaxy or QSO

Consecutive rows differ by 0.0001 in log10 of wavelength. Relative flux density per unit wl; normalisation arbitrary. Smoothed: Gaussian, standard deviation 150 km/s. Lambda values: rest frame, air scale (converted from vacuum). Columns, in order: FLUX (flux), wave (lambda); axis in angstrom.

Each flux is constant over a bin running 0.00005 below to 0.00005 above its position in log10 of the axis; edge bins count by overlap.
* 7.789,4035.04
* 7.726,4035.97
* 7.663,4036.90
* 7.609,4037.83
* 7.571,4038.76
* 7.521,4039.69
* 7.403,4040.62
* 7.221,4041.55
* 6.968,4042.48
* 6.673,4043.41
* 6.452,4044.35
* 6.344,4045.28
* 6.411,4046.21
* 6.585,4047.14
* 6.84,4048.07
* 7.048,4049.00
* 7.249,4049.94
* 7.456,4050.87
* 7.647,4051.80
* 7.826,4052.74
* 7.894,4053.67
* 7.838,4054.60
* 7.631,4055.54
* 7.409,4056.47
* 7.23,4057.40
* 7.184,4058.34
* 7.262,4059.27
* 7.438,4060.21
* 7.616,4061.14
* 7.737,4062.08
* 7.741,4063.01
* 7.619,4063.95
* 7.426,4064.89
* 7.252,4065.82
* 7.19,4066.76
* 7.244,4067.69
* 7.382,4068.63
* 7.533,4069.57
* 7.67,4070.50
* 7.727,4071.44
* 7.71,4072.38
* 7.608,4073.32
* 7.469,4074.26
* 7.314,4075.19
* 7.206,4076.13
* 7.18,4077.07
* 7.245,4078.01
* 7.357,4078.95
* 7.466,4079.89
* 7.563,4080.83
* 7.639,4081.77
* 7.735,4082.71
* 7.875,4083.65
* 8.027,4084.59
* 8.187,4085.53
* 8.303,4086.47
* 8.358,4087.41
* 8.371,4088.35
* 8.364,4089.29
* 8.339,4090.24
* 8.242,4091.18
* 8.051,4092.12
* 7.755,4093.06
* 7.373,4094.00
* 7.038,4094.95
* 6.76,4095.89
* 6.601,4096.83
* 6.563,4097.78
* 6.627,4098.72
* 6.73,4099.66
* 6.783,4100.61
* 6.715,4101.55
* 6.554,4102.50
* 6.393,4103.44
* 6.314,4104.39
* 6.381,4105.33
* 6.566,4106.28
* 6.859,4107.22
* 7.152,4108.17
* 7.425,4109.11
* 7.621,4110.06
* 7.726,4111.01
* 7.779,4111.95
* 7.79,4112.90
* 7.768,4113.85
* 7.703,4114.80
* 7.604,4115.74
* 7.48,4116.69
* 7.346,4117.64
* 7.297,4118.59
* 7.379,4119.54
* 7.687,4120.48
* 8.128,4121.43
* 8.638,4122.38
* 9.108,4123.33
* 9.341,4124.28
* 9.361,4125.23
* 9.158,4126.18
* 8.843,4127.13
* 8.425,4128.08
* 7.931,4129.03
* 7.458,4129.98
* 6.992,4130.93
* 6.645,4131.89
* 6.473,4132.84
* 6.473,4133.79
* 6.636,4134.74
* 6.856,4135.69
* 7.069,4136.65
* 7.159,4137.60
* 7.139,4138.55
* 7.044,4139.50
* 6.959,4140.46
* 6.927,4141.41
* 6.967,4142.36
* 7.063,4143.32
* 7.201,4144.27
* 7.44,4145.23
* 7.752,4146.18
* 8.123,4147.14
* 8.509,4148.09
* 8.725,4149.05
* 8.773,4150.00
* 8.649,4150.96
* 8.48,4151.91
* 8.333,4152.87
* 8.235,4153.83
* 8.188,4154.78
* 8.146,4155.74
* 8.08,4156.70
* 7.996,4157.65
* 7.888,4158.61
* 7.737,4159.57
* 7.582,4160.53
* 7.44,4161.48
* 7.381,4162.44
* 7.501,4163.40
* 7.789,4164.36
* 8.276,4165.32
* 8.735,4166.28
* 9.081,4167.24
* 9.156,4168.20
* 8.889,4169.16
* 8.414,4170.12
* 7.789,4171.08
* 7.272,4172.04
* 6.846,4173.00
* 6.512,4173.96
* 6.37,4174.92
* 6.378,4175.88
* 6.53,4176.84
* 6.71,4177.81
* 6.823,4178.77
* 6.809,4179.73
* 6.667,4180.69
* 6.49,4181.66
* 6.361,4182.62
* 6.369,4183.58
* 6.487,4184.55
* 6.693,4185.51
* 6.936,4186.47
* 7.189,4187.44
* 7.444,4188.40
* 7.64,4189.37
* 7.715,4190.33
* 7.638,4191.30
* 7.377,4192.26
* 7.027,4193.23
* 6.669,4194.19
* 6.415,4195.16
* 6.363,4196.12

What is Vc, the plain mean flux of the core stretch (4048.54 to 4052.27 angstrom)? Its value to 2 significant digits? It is 7.3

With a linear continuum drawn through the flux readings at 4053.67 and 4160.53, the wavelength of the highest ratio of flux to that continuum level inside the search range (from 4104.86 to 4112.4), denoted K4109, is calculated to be 4111.95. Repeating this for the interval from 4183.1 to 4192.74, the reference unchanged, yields 4190.33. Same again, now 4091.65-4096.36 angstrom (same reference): 4092.12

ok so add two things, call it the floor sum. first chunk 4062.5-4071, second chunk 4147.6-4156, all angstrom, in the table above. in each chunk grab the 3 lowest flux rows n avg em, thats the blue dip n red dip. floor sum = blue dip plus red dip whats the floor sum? 15.4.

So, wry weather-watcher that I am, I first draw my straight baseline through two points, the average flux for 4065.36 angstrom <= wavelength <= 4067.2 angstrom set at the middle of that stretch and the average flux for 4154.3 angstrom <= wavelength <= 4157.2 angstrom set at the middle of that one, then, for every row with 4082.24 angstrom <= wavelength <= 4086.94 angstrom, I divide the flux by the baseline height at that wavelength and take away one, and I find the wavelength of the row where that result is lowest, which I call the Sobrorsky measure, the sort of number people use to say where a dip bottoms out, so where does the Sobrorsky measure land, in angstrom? 4082.71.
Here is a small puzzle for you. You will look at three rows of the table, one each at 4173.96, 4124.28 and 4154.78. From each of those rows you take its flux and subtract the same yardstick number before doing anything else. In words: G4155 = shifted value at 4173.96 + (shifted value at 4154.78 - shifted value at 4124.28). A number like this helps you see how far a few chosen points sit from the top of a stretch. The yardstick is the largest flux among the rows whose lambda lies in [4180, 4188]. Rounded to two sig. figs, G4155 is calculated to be -1.8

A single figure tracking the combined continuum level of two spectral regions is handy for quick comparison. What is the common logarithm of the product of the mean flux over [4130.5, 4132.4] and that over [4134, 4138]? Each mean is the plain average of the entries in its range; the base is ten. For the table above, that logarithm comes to 1.67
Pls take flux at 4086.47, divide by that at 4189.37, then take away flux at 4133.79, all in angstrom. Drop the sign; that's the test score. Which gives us 5.39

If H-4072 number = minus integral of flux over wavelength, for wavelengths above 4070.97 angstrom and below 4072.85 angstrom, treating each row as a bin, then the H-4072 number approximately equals -14.5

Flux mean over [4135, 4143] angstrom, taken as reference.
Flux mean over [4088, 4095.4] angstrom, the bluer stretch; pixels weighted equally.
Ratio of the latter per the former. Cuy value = 1.13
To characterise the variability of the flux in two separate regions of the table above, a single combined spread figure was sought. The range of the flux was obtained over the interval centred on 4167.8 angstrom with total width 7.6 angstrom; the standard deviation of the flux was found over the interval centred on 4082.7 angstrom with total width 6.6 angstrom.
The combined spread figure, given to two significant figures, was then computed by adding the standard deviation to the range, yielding 1.6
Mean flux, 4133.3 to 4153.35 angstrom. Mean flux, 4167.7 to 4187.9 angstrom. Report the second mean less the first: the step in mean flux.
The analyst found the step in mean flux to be -0.50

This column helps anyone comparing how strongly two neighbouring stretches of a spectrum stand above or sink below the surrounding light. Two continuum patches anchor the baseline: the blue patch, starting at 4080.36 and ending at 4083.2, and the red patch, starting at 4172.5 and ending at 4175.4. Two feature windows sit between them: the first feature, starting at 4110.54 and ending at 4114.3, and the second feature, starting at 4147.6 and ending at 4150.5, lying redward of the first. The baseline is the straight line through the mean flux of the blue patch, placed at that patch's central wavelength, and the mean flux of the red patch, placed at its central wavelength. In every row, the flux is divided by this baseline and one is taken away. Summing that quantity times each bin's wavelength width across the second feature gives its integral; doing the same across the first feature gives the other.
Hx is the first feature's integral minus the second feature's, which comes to -0.51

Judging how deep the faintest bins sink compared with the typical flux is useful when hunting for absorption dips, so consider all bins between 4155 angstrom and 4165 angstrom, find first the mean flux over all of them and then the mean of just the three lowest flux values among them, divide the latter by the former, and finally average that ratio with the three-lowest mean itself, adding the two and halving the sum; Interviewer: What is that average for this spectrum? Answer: 4.20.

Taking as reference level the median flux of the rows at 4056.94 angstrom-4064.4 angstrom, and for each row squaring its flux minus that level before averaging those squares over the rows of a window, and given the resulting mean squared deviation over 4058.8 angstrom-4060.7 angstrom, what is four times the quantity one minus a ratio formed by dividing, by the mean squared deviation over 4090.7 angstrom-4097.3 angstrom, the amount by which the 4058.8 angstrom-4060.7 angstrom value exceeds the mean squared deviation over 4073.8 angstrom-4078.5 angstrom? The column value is 4.3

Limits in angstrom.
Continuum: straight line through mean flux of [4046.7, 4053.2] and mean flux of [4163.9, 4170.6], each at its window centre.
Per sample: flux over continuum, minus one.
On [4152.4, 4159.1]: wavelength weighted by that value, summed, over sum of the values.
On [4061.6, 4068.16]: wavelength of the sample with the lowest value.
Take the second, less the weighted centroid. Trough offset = -89.8 angstrom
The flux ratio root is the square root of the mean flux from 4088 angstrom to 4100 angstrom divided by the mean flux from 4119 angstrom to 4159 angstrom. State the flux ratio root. 0.98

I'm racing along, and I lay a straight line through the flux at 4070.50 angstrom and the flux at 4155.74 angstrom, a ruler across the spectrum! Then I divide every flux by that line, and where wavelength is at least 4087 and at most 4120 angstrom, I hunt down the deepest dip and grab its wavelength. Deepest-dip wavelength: 4104.39 angstrom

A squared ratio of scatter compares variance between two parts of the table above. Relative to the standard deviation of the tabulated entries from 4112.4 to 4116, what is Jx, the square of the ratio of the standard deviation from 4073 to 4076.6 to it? 4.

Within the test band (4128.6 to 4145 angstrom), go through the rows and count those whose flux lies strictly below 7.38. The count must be 15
